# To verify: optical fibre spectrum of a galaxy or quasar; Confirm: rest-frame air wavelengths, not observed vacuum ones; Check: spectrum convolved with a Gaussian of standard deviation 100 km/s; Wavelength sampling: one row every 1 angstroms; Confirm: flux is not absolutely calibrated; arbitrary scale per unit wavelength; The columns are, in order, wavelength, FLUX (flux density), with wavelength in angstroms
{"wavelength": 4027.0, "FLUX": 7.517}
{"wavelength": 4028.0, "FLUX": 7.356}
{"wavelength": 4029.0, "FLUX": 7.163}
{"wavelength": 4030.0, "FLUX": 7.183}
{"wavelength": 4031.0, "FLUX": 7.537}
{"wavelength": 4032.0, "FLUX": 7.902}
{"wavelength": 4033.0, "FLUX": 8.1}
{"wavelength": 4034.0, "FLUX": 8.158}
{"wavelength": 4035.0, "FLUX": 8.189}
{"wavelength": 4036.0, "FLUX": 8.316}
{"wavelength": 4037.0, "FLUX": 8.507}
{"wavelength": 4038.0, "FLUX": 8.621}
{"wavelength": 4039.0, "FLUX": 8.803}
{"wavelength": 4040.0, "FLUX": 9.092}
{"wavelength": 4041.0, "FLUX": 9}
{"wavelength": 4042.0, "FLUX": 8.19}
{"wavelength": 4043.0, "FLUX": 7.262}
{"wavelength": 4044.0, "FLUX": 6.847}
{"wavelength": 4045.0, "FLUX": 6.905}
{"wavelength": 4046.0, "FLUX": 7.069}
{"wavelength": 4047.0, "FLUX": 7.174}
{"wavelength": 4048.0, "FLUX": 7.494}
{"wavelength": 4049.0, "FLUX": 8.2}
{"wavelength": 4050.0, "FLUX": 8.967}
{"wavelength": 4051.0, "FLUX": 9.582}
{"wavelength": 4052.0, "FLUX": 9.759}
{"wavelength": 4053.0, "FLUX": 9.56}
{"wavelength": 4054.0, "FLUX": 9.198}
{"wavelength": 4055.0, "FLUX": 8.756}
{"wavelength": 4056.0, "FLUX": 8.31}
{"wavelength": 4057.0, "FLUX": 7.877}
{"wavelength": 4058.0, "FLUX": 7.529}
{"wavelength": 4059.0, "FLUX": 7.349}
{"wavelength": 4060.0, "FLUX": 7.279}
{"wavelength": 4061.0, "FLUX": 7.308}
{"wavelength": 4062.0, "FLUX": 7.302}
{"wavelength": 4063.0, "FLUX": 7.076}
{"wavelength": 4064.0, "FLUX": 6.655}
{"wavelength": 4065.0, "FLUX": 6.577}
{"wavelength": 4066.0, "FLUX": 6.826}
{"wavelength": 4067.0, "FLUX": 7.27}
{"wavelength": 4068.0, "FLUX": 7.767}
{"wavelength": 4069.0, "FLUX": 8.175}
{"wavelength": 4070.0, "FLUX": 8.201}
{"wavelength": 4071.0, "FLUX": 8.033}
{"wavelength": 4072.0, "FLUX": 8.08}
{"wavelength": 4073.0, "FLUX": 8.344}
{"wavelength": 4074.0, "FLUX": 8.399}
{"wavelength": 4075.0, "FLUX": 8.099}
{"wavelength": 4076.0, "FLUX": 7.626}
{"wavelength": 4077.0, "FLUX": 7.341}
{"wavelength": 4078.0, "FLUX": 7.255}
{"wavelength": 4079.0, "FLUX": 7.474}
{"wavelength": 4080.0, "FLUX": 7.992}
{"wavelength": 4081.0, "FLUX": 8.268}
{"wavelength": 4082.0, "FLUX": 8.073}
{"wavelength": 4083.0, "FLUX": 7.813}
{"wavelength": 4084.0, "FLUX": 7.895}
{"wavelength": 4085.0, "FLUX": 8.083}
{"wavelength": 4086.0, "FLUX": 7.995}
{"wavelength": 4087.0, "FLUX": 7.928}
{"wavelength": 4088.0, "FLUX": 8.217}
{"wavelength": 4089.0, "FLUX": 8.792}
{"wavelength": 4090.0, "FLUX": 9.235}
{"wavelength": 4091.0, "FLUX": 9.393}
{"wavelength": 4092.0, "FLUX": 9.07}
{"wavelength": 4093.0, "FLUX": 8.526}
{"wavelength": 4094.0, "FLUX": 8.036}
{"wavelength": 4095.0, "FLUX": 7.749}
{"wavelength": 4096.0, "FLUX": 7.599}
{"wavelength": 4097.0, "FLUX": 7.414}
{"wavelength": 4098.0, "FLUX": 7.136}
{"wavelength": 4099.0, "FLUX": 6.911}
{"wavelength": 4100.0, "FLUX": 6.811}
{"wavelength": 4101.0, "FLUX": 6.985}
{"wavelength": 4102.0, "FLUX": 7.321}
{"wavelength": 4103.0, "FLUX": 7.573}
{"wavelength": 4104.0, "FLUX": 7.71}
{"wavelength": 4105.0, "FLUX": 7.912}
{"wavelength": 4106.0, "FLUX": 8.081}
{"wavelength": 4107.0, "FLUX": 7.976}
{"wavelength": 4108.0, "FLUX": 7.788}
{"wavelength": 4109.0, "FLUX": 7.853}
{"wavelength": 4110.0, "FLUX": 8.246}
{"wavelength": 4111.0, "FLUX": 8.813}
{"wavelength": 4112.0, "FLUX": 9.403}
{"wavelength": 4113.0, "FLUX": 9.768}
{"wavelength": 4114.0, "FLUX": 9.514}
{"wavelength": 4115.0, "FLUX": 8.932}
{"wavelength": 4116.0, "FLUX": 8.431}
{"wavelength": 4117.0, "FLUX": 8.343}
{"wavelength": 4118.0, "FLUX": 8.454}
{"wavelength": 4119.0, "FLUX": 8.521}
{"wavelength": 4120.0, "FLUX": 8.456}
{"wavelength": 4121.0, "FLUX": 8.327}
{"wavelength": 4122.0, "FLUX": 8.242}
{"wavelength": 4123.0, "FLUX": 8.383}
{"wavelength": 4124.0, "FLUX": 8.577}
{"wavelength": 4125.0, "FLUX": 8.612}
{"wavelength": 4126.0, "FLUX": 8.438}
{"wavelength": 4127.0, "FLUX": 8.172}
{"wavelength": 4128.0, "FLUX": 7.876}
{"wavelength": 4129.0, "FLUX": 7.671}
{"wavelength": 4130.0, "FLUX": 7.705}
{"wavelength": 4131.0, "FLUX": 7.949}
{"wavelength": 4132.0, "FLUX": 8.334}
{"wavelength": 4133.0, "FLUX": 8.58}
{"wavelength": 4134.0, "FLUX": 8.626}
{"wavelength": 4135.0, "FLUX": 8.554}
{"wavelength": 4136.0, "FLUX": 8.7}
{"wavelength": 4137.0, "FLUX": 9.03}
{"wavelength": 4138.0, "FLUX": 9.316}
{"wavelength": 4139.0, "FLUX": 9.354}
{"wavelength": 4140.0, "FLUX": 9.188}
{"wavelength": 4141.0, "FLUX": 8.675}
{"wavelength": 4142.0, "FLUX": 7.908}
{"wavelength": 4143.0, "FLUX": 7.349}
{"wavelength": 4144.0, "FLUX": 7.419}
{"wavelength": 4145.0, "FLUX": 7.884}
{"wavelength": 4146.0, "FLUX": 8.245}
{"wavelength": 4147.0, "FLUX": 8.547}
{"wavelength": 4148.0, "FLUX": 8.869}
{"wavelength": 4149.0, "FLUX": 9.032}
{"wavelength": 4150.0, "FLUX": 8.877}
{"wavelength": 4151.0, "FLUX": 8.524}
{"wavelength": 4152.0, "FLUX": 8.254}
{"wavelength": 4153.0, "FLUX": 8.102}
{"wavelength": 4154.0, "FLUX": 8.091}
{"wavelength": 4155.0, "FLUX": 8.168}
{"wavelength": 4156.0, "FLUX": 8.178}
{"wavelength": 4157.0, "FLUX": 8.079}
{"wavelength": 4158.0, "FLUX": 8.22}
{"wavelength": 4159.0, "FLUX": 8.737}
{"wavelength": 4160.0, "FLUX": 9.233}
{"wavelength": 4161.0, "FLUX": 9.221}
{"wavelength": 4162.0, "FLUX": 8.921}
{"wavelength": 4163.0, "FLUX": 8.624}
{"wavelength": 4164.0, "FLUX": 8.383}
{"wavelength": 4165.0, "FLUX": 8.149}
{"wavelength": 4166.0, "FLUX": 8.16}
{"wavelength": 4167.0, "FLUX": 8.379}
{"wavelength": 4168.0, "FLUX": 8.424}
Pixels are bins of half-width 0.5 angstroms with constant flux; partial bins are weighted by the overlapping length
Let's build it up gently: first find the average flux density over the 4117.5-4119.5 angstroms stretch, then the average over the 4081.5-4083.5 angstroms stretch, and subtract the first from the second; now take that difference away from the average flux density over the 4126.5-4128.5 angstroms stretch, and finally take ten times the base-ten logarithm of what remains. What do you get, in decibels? 9.3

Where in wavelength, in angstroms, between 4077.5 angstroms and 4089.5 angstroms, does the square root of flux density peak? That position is 4089.0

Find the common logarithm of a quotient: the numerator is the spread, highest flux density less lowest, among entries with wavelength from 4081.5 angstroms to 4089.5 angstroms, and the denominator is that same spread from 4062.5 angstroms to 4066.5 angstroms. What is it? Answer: 0.29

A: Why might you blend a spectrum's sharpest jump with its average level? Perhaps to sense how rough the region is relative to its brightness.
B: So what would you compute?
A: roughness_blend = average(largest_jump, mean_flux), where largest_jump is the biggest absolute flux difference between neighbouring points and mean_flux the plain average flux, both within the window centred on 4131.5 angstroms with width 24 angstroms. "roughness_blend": 4.59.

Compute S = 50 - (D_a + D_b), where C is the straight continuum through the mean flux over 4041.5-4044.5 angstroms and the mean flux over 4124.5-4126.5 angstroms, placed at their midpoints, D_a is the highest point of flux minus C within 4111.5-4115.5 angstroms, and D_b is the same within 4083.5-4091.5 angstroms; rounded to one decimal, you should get 47.3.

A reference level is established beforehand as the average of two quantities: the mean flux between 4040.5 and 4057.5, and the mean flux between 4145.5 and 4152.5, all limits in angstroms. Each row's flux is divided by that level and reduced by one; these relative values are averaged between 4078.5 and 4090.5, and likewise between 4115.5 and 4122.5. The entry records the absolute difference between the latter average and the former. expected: 0.030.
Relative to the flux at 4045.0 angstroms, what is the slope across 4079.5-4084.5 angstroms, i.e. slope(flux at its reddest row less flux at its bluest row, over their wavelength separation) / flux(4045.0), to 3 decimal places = -0.004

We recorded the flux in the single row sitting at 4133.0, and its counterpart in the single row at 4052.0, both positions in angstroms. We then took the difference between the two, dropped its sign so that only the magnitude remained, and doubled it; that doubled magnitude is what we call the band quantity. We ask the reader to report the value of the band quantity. 2.36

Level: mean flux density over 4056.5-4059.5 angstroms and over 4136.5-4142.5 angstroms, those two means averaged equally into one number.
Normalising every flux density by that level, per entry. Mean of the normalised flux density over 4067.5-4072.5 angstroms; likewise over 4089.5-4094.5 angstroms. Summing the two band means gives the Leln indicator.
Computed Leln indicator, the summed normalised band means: 2.05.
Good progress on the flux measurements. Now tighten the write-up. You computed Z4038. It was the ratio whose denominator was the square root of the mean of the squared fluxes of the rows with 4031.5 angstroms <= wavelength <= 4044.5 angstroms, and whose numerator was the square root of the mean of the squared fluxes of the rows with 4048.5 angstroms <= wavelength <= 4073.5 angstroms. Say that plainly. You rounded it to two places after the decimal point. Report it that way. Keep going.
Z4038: 0.98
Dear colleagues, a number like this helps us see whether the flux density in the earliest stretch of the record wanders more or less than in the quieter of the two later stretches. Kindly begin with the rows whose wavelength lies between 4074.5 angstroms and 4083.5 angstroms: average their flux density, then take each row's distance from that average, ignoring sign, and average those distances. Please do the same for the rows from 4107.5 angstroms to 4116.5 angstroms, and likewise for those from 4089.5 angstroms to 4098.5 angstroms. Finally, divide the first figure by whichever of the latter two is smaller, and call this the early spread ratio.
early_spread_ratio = 0.5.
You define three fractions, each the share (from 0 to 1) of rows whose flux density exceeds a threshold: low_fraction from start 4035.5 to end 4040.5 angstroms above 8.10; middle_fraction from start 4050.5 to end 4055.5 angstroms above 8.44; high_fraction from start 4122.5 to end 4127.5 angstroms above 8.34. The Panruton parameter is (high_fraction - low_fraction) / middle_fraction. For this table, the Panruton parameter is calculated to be -0.2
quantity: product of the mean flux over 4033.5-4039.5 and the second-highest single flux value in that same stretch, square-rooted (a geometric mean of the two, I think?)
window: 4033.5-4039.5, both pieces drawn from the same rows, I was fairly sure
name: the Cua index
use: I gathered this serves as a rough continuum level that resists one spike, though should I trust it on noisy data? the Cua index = 8.5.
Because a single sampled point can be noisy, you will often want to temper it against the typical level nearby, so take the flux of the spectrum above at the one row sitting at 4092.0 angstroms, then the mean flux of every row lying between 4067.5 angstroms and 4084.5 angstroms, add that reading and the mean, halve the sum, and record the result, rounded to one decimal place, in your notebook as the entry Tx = 8.5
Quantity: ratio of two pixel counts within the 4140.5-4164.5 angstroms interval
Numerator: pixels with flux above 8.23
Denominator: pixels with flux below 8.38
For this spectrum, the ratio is 1.2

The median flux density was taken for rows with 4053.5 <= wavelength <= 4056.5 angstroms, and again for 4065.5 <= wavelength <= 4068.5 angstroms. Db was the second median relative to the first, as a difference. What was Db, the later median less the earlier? -1.5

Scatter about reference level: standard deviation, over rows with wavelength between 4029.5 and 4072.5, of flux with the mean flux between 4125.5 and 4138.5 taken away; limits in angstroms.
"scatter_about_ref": 0.8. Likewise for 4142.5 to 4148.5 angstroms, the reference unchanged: 0.6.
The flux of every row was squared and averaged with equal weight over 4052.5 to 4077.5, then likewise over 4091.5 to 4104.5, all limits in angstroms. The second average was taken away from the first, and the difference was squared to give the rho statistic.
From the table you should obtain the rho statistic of 10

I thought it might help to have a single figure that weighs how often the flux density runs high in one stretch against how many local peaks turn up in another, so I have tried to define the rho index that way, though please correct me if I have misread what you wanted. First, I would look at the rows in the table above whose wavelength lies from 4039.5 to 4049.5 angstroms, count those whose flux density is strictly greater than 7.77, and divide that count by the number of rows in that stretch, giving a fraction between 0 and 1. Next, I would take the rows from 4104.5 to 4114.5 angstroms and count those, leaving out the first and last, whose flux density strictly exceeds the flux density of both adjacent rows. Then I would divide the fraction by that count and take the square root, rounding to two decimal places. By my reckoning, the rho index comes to 0.45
